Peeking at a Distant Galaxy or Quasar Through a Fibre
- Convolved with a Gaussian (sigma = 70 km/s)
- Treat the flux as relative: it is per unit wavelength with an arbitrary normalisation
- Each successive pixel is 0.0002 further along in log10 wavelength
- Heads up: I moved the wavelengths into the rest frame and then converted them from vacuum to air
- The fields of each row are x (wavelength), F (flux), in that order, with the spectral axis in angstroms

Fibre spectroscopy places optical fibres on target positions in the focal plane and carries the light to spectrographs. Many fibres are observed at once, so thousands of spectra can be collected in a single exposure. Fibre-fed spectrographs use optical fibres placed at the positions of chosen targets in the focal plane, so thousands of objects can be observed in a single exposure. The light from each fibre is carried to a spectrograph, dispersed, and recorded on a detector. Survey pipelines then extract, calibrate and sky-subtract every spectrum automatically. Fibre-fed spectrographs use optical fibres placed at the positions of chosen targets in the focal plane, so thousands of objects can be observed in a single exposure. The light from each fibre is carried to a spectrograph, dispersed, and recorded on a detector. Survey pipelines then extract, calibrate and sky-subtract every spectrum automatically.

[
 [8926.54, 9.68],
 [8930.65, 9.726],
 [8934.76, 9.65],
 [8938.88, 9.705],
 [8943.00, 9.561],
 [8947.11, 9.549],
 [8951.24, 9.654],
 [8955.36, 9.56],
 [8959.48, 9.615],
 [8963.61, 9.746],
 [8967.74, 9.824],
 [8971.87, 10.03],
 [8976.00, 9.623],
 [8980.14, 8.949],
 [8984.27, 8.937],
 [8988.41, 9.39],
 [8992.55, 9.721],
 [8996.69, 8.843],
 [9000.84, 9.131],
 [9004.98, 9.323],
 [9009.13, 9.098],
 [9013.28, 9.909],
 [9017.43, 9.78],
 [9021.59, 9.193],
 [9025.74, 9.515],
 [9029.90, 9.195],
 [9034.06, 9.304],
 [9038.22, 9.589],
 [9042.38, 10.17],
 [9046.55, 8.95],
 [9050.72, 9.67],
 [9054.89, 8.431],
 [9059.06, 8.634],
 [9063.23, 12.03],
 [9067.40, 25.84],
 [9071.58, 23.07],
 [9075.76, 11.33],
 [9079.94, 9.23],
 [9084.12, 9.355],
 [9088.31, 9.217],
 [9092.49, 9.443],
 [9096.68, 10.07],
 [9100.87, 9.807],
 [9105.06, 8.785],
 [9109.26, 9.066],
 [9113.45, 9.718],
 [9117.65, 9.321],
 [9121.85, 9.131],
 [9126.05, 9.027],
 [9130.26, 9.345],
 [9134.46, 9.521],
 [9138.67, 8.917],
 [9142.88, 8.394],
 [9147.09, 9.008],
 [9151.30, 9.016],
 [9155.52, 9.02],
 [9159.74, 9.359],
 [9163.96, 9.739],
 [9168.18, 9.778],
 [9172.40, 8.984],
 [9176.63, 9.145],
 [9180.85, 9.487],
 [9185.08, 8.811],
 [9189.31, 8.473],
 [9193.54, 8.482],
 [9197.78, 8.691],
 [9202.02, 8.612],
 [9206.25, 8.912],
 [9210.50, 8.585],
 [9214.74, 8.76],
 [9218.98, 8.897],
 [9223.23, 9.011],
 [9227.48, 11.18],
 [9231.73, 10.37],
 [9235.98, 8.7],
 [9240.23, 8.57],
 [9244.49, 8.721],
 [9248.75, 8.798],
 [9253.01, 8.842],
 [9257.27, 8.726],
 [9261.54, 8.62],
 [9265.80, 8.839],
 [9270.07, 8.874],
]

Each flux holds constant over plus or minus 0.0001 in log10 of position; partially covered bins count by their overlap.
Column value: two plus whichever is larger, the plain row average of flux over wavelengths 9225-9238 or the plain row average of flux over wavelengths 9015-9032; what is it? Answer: 12.1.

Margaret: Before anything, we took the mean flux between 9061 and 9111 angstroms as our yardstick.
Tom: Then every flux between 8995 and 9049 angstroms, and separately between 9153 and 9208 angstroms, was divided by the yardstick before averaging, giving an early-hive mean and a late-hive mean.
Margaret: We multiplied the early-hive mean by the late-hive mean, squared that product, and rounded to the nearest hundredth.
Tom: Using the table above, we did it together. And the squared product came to 0.32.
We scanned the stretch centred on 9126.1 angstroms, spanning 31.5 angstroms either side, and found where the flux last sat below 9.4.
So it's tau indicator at 9155.52 angstroms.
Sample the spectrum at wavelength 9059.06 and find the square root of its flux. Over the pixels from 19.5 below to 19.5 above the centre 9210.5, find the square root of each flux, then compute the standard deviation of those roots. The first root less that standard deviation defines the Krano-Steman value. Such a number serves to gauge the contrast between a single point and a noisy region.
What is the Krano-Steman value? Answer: 2.81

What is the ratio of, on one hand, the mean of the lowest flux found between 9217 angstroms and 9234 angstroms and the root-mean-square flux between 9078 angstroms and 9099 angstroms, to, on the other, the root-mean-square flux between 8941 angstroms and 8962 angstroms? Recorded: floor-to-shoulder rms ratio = 0.958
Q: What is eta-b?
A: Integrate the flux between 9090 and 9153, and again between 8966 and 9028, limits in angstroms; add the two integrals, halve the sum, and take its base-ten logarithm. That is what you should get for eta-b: 2.766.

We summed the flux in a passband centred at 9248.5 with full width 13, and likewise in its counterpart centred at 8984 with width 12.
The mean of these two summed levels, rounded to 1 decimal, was 26.8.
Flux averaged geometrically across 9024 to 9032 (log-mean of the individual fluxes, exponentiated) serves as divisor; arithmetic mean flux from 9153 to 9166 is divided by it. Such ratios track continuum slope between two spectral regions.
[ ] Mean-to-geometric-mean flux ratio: 1.00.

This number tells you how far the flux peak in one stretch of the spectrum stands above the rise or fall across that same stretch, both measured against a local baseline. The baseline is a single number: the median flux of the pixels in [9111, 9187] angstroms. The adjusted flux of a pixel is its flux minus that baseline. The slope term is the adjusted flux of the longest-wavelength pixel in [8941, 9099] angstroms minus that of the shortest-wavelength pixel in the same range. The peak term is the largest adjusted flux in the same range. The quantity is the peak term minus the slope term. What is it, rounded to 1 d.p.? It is 16.2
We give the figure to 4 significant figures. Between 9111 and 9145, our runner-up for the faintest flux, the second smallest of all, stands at 8.917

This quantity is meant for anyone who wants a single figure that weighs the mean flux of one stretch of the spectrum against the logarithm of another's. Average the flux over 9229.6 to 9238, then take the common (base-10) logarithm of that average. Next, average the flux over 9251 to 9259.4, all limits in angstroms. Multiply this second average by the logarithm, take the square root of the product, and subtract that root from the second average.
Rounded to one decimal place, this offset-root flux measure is 5.9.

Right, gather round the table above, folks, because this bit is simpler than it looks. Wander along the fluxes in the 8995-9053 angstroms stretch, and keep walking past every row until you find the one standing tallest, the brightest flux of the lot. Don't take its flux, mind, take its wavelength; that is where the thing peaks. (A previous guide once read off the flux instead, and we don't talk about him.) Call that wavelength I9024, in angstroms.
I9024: 9042.38 angstroms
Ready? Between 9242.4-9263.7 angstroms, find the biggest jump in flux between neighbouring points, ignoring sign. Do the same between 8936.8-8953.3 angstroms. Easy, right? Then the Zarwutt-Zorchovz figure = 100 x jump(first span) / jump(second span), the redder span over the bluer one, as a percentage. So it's 81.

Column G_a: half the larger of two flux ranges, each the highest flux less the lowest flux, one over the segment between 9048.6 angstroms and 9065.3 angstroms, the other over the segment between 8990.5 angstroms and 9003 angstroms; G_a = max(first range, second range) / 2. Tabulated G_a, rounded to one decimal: 1.8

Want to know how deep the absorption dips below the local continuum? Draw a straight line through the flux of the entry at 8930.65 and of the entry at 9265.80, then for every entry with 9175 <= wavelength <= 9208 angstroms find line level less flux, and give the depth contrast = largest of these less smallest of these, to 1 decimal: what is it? 1.0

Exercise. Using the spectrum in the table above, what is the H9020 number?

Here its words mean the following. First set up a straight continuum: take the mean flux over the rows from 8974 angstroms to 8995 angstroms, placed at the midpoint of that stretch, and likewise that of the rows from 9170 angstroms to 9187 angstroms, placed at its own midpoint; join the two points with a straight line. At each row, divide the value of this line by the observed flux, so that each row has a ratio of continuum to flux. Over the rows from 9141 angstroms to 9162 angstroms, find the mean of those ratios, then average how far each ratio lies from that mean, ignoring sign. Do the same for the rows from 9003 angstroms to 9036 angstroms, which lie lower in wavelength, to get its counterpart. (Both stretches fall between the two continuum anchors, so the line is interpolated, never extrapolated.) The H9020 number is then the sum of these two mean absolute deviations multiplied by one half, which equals 0.026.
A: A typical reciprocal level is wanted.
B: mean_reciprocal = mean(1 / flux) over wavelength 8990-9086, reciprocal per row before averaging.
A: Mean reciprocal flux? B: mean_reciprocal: 0.100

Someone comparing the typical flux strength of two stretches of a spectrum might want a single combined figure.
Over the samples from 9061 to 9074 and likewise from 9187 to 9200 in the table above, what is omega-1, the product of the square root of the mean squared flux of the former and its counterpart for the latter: 181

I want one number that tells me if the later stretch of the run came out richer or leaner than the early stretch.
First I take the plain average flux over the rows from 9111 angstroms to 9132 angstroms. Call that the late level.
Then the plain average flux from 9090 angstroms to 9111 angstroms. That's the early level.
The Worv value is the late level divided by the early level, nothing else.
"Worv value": 0.99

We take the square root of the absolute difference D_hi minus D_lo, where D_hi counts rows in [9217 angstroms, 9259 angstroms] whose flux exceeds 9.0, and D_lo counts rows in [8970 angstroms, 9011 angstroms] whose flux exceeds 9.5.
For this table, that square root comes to 0.00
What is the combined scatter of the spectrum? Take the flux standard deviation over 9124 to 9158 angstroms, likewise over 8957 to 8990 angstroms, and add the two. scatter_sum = 0.7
